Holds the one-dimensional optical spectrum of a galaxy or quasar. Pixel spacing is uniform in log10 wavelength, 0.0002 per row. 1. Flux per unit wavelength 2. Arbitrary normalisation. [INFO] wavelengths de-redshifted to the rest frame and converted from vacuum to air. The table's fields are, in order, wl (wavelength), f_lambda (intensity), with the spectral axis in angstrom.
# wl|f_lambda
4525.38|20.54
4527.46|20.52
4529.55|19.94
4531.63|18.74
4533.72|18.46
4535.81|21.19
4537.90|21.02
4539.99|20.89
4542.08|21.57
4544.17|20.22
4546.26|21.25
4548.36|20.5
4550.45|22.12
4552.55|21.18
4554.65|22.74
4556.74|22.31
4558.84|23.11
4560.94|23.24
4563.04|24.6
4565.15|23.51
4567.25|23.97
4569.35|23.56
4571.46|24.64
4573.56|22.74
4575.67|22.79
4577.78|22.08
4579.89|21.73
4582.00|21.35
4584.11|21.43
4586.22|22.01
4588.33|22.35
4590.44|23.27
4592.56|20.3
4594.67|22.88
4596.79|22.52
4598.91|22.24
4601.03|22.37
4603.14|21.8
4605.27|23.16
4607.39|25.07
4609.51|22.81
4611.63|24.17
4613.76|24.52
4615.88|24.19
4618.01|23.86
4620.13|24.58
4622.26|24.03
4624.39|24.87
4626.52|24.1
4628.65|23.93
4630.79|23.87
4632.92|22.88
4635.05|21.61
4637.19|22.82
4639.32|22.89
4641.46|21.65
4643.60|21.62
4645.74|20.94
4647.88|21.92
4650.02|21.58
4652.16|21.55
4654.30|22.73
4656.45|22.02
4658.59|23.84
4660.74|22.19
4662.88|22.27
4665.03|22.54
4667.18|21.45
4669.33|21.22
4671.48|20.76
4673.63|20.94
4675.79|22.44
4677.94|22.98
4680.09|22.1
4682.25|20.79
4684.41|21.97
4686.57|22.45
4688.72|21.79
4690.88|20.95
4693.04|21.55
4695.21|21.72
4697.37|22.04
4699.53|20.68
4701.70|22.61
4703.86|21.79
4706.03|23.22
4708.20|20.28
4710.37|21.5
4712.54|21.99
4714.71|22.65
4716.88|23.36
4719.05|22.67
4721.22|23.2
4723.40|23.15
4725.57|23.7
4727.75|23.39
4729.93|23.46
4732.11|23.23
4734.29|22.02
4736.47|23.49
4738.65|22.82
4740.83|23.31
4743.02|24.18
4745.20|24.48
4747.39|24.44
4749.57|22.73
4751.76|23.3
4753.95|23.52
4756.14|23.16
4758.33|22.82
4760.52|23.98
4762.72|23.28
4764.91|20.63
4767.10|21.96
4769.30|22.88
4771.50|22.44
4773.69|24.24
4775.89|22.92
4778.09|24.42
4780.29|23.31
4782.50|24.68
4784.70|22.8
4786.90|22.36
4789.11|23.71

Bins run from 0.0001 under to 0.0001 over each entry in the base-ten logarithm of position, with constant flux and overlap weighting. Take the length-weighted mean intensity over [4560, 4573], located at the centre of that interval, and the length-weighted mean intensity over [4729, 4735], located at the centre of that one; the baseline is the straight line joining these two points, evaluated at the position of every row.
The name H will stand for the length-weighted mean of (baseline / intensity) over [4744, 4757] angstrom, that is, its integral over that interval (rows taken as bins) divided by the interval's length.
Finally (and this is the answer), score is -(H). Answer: -0.97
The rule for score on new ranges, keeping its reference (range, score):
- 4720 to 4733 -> -0.98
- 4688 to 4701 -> -1.08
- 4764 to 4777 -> -1.01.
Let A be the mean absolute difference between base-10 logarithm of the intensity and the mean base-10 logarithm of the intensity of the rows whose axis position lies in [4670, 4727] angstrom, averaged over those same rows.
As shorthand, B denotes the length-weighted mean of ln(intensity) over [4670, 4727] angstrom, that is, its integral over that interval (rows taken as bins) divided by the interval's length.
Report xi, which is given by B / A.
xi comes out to 205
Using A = 0.0151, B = 3.09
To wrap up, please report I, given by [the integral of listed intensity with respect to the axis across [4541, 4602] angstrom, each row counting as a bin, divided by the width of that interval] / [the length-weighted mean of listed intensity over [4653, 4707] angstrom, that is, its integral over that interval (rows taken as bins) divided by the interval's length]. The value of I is 1.02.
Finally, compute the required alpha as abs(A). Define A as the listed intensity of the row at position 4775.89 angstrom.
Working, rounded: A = 22.92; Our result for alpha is 22.9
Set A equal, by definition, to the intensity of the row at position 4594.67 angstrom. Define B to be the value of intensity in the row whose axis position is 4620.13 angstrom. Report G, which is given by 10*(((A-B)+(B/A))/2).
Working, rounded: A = 22.88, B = 24.58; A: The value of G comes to -3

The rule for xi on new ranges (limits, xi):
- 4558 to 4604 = 197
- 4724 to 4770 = 270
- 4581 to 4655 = 163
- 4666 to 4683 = 223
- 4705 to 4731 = 215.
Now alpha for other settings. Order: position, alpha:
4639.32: 22.9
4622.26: 24.0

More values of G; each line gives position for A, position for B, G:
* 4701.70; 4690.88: 13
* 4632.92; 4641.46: 11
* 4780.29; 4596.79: 9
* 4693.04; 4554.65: -1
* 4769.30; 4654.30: 6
